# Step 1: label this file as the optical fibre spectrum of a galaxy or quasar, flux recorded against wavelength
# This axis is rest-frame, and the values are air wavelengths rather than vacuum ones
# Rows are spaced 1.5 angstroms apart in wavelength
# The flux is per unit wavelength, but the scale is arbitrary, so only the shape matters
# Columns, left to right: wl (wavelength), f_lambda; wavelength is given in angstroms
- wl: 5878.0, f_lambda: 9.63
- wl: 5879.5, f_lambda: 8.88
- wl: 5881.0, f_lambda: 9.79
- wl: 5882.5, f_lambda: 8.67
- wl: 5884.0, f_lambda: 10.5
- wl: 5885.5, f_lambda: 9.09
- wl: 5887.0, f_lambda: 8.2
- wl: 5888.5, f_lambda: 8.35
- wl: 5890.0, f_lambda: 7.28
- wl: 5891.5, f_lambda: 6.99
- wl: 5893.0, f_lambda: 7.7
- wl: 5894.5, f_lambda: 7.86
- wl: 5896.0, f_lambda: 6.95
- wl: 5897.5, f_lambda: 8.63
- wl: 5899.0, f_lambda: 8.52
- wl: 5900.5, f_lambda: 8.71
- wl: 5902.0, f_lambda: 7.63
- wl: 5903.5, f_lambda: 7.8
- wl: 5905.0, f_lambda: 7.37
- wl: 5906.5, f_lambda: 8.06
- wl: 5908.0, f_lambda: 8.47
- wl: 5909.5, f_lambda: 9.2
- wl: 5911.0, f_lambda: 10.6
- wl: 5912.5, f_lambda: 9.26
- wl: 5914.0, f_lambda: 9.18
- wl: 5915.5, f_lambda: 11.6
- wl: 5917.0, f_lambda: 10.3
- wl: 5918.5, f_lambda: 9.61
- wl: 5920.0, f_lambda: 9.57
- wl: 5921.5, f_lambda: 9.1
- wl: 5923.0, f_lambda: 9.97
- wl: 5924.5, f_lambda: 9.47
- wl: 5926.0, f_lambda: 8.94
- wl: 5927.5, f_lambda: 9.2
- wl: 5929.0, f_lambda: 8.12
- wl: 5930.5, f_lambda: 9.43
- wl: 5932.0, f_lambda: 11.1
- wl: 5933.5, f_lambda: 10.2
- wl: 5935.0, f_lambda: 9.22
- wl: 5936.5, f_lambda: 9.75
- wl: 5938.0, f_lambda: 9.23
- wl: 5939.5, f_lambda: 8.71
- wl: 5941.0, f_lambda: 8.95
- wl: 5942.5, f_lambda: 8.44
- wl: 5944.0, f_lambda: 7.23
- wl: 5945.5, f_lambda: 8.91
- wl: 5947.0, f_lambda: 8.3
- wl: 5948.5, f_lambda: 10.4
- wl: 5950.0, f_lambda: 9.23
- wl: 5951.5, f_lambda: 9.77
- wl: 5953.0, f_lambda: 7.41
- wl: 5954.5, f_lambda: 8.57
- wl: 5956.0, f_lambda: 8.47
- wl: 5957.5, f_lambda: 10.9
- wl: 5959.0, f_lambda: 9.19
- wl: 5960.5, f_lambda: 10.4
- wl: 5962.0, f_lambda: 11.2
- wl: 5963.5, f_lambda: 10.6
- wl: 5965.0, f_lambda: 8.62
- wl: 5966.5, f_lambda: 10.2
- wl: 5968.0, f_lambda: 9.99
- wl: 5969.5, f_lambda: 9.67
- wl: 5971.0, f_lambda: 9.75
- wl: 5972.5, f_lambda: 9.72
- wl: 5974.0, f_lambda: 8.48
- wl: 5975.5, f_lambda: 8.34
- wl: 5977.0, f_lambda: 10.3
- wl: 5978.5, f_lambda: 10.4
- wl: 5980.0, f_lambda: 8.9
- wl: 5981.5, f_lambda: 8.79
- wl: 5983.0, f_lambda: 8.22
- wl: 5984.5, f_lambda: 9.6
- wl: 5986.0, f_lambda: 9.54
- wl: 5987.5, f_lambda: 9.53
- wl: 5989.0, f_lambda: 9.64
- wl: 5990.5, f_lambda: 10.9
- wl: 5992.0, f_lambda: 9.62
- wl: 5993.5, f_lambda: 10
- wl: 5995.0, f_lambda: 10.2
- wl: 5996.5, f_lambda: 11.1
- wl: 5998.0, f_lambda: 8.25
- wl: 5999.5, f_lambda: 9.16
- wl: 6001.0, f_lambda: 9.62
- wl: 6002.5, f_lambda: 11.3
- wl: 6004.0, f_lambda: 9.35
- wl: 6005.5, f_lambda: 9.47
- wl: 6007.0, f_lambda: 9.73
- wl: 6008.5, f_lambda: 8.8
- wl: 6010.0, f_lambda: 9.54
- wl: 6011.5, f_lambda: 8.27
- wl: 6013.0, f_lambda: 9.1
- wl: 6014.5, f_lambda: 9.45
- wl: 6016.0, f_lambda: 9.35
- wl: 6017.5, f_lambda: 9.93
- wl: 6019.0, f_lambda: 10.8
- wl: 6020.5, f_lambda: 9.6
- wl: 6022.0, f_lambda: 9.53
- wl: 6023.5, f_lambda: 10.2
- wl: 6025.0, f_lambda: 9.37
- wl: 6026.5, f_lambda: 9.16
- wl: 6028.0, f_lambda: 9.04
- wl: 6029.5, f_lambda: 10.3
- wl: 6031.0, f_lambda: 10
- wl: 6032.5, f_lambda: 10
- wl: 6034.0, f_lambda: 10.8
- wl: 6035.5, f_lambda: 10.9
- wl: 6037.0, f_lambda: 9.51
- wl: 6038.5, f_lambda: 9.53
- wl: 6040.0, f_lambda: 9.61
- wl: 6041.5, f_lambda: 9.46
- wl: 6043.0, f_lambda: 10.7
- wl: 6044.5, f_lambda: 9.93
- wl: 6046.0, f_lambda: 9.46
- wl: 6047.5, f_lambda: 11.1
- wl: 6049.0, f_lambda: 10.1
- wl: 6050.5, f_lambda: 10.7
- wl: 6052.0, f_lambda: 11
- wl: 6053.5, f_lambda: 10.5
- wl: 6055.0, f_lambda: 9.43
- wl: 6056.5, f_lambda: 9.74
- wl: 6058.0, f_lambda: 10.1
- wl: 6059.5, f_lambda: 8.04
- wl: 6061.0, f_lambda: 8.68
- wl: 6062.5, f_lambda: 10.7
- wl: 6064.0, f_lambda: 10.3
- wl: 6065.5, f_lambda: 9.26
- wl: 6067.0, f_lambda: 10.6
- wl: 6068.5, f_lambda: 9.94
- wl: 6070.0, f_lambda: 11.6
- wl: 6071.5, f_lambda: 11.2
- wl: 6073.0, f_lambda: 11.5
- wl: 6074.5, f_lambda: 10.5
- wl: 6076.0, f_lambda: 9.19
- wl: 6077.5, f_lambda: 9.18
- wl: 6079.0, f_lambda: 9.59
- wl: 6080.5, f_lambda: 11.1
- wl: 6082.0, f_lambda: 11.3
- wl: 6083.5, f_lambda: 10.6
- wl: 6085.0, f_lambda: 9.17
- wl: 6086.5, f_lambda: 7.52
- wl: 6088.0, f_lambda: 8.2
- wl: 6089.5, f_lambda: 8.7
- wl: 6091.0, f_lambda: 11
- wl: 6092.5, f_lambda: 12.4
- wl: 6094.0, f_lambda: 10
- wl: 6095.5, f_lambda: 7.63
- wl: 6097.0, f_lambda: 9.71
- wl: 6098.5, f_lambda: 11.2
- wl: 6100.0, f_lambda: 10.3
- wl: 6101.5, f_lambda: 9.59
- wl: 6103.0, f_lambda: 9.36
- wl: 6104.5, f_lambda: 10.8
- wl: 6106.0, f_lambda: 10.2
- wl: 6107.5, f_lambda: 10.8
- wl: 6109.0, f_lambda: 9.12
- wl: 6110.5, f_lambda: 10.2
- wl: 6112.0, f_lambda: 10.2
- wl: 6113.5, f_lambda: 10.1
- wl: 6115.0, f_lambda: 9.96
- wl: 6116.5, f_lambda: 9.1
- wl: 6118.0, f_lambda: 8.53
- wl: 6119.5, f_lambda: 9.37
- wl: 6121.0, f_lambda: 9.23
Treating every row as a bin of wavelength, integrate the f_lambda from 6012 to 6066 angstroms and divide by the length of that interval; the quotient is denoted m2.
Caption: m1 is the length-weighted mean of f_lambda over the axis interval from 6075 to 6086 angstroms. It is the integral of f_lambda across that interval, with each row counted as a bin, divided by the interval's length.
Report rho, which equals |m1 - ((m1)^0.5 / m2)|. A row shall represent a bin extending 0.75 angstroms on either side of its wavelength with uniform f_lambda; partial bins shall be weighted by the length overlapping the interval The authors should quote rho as 9.7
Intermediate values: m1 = 10.0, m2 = 9.87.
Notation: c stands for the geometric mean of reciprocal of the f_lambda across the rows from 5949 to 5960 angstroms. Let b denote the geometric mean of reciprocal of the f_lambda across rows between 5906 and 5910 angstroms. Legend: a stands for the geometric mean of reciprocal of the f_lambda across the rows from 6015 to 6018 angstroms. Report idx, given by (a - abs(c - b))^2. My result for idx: 0.0096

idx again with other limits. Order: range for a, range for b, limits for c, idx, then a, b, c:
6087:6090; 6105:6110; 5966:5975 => 0.0131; 0.118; 0.100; 0.104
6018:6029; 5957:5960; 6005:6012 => 0.0089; 0.104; 0.100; 0.109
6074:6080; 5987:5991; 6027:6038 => 0.0107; 0.104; 0.100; 0.099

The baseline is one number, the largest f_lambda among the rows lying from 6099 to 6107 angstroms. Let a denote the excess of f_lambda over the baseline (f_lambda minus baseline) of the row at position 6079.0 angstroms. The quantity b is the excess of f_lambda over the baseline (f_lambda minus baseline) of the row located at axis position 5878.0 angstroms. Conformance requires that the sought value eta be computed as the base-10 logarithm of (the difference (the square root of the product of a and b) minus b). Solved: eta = 0.373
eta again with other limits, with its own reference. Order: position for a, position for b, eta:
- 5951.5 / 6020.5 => 0.364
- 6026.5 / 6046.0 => 0.451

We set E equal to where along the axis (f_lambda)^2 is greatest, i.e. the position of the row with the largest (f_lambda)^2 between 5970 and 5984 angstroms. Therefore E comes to 5978.5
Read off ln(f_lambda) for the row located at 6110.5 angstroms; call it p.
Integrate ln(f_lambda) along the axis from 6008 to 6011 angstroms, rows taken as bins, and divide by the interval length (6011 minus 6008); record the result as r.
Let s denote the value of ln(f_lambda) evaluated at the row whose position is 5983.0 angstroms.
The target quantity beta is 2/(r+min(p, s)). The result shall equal 0.463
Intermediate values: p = 2.32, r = 2.21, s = 2.11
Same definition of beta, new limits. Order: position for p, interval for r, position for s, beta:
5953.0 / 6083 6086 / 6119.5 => 0.469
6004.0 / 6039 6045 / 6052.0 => 0.442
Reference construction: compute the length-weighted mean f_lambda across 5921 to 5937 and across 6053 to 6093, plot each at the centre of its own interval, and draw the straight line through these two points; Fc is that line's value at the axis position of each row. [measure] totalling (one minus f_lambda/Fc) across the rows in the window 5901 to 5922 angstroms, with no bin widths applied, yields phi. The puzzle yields 0.48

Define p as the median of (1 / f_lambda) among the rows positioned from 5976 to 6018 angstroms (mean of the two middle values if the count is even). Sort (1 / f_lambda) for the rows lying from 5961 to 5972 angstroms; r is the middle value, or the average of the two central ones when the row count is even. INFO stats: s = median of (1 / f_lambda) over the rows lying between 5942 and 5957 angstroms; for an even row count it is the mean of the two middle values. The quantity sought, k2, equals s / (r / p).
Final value 0.123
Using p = 0.105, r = 0.100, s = 0.117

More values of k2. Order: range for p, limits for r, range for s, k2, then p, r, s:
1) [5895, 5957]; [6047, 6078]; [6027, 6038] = 0.113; 0.110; 0.097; 0.100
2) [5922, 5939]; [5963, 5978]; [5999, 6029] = 0.109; 0.106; 0.103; 0.106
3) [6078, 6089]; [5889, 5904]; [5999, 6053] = 0.084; 0.104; 0.129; 0.104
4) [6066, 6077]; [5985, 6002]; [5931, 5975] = 0.098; 0.094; 0.104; 0.108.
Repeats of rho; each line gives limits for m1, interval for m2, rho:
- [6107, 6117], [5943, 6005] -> 9.6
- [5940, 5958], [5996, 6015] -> 8.5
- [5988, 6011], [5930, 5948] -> 9.4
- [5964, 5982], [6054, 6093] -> 9.1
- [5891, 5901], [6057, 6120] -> 7.6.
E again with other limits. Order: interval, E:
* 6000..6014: 6002.5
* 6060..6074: 6070.0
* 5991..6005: 6002.5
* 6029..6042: 6035.5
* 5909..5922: 5915.5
